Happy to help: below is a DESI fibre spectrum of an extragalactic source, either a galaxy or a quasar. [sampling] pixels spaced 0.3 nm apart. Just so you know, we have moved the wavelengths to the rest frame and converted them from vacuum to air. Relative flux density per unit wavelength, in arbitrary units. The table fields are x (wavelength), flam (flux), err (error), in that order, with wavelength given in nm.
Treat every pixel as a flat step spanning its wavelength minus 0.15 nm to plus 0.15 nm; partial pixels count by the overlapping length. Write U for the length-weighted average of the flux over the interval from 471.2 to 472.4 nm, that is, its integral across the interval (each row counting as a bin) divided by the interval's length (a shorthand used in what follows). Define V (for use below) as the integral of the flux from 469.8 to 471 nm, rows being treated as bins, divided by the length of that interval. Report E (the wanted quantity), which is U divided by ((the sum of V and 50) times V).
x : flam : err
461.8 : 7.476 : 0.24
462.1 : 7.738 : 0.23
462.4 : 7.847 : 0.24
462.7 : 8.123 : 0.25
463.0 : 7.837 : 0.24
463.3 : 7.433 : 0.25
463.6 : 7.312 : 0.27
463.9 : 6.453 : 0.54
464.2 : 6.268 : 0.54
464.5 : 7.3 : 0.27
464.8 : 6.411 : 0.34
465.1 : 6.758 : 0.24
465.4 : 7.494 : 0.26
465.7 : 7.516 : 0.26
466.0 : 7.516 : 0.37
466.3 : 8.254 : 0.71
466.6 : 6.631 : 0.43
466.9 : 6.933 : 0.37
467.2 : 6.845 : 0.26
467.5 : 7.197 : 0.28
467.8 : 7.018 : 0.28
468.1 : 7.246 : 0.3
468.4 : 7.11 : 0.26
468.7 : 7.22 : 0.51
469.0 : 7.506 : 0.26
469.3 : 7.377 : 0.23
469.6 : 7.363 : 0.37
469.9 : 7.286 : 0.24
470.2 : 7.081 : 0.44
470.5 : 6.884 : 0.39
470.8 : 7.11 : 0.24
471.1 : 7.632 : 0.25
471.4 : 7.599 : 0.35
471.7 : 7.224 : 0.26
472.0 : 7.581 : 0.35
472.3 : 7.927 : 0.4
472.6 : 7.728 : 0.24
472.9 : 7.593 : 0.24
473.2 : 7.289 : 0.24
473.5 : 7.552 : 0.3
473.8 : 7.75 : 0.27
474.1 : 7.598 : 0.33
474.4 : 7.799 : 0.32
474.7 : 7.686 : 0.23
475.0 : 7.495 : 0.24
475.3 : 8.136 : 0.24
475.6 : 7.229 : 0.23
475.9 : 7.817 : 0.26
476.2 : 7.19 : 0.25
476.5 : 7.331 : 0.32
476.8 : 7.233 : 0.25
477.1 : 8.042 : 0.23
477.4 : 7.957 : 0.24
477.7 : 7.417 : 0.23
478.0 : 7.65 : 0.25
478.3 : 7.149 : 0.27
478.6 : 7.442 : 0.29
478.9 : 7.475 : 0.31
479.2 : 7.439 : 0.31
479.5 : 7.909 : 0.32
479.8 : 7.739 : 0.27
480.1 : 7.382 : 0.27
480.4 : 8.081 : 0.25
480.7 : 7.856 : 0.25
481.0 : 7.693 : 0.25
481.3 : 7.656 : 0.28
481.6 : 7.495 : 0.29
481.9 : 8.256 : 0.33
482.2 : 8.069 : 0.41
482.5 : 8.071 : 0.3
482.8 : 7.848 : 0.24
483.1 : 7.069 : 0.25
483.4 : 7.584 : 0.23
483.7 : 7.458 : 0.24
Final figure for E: 0.0187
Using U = 7.57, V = 7.10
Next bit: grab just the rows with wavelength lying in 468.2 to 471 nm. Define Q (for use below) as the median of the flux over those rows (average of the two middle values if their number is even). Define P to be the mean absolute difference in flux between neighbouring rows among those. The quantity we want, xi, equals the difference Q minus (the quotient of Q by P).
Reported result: -39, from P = 0.16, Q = 7.22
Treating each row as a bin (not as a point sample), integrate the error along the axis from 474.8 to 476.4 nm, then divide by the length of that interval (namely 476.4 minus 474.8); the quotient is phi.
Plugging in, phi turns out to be 0.25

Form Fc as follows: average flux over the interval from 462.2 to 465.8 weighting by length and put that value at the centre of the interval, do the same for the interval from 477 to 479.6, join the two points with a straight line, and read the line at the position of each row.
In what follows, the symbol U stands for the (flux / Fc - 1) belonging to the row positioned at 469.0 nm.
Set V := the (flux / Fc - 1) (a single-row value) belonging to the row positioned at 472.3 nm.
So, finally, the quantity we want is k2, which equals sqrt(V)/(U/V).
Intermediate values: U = 0.020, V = 0.07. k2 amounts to 0.8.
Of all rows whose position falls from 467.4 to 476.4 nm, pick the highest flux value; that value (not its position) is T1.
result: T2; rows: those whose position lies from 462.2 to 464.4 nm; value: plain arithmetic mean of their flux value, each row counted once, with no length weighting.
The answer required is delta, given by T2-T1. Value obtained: -0.8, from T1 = 8.136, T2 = 7.32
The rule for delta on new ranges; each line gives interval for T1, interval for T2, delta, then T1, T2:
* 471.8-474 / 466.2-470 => -0.7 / 7.927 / 7.23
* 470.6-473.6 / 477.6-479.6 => -0.4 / 7.927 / 7.50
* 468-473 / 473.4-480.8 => -0.3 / 7.927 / 7.61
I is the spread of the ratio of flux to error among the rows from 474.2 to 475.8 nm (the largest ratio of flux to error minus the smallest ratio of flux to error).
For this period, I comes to 9.5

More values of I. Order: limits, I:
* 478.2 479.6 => 2.5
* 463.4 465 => 15.5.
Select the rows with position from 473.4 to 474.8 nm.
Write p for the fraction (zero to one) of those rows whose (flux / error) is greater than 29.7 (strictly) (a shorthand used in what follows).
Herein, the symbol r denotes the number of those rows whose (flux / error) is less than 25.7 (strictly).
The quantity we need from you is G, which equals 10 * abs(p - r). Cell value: 28.0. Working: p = 0.2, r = 3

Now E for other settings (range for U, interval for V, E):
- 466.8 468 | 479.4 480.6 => 0.0156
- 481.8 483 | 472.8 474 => 0.0184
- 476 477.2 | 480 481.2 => 0.0166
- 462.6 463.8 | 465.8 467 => 0.0180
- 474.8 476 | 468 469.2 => 0.0184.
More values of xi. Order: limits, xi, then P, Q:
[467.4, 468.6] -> -32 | 0.18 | 7.15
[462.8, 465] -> -5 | 0.58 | 7.30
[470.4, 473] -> -20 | 0.27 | 7.59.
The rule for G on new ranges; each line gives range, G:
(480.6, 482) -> 6.0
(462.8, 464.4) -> 16.0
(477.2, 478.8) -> 4.0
